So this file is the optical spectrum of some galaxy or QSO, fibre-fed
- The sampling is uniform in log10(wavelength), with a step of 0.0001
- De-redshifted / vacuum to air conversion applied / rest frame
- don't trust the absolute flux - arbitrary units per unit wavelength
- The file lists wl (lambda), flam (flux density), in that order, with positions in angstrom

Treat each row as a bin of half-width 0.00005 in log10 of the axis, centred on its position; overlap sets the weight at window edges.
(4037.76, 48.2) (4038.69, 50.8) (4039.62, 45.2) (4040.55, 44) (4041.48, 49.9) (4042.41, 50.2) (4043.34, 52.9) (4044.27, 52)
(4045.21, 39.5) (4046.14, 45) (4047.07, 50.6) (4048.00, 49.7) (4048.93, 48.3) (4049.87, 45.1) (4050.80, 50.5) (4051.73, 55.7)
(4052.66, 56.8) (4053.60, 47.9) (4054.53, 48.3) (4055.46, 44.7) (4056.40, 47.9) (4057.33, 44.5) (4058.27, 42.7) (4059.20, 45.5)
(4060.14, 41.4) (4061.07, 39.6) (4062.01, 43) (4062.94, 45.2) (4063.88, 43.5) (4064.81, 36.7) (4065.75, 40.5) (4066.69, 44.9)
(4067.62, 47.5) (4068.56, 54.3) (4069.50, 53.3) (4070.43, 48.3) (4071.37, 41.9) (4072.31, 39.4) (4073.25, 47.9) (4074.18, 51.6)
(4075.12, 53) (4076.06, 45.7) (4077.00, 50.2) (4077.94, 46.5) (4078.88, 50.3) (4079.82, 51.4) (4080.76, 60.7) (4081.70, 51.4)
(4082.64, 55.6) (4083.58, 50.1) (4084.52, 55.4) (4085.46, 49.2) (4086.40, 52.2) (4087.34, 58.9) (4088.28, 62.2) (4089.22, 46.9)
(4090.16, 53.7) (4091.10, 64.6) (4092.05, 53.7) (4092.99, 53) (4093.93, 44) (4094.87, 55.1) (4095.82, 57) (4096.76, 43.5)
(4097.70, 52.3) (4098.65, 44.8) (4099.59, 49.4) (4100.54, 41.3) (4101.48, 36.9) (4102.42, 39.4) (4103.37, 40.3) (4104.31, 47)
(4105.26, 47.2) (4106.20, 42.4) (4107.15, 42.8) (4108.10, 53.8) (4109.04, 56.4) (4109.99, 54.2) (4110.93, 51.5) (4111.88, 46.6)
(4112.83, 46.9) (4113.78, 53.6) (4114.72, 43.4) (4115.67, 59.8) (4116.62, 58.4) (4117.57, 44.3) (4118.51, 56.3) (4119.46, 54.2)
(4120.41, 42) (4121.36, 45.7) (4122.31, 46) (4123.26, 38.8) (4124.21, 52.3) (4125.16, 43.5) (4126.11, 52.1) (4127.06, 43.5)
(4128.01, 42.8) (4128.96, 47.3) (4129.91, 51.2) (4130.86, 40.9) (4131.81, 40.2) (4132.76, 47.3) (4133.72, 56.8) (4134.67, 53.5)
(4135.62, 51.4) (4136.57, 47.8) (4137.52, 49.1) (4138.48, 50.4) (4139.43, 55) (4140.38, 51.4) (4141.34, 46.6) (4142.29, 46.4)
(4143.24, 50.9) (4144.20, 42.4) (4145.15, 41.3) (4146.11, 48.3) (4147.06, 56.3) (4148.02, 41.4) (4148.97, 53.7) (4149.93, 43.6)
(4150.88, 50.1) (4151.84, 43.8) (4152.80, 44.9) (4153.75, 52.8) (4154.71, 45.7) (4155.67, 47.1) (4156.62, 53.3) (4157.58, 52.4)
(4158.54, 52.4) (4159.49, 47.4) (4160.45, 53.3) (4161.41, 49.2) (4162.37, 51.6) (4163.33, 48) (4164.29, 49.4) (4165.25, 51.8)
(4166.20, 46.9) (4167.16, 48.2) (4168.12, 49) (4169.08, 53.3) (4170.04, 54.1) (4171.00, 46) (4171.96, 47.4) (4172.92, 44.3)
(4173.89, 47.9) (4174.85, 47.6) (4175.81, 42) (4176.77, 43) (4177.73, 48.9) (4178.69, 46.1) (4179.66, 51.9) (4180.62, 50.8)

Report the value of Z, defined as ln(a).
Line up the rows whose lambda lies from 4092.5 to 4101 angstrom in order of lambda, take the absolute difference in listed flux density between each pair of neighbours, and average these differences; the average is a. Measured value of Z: 2.1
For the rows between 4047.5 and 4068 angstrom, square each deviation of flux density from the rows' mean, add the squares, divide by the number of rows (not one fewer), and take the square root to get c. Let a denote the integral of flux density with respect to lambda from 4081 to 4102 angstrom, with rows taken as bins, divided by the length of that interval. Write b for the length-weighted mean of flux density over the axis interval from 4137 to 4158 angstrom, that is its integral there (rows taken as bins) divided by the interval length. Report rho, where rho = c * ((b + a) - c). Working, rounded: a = 51.5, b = 48.5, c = 4.65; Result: 444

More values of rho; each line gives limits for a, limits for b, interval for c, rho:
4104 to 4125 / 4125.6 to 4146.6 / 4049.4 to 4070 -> 472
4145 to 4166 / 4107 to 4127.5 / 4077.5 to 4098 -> 500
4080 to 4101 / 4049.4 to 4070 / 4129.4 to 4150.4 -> 472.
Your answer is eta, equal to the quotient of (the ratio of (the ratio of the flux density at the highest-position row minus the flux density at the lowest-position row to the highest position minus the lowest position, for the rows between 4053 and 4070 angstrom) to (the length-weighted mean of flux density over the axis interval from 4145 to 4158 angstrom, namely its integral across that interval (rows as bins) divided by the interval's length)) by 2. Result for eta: 0.004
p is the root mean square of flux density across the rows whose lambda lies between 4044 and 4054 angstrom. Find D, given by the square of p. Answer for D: 2442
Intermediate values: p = 49.4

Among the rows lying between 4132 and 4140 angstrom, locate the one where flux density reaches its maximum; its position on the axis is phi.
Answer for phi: 4133.72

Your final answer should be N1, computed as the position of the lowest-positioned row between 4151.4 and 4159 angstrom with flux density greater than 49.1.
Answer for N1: 4153.75 angstrom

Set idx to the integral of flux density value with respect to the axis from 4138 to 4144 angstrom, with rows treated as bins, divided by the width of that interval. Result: 49.7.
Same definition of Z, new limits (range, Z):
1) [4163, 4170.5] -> 0.8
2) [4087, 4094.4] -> 2.1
